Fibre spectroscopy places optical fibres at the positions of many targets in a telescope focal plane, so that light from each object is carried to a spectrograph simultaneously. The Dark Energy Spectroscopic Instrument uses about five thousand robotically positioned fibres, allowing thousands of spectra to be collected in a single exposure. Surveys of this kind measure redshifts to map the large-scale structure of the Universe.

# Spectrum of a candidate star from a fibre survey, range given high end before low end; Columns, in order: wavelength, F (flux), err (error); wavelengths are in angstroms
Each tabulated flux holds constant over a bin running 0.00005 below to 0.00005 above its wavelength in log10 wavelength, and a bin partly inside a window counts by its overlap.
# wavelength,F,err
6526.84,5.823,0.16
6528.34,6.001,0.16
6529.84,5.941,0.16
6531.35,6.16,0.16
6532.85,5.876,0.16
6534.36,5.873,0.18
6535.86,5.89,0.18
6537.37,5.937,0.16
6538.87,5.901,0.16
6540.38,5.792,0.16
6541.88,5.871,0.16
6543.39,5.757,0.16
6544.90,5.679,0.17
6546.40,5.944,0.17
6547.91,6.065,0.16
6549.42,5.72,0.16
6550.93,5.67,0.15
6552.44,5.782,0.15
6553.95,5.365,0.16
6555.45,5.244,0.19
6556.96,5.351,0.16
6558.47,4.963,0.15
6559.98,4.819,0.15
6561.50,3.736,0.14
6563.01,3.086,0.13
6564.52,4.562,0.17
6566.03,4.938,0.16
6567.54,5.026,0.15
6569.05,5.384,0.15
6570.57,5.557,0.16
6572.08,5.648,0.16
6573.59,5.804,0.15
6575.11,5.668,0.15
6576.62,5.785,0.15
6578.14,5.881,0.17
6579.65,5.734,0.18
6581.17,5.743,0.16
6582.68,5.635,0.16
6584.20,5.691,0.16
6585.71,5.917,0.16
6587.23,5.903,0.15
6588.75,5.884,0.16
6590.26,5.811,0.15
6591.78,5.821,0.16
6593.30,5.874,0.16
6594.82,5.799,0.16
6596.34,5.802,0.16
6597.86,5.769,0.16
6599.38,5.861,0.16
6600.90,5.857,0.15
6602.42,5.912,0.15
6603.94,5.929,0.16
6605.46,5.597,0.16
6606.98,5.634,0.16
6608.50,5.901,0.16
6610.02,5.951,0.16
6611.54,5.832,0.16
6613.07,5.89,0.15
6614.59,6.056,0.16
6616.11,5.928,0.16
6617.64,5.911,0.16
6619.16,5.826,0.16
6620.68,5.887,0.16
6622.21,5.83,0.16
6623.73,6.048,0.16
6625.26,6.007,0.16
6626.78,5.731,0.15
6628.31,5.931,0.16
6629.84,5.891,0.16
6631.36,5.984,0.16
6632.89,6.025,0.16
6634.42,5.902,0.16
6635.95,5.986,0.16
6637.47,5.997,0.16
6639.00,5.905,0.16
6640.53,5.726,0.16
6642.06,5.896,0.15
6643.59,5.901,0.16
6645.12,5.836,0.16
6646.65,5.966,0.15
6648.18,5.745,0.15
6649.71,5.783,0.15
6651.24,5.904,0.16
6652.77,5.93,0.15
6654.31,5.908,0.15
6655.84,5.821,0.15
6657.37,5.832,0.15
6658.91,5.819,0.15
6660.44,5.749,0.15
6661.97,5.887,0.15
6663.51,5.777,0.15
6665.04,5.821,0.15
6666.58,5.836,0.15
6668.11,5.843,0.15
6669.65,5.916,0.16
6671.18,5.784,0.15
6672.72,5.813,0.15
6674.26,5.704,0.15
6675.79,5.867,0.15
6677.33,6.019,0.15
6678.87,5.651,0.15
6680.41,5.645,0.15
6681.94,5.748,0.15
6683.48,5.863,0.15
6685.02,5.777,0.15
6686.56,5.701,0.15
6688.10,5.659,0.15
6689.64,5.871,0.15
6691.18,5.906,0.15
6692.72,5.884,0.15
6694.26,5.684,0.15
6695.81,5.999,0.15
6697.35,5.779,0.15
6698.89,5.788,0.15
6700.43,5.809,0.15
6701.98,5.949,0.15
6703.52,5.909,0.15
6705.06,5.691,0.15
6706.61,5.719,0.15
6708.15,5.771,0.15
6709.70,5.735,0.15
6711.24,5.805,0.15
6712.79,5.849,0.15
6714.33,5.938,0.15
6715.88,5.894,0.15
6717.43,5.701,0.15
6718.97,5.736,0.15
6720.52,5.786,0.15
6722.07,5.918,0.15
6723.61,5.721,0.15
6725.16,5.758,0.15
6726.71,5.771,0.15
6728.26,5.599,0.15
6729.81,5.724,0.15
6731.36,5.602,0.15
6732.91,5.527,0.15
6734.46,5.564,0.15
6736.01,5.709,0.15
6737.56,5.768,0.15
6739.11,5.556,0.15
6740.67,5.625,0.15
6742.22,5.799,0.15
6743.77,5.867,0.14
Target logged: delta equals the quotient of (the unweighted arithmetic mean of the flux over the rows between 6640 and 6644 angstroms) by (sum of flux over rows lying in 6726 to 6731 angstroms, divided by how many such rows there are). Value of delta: 1.03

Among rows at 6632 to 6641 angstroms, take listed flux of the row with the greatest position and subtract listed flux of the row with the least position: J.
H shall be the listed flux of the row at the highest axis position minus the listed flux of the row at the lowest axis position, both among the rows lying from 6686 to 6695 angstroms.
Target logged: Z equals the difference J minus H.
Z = -0.28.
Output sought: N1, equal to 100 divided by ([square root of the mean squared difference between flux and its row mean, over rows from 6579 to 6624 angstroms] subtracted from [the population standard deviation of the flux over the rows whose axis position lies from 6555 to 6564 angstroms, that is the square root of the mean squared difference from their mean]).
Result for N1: 138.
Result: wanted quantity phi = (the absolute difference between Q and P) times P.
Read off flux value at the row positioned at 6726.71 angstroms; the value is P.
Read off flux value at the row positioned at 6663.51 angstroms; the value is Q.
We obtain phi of 0.0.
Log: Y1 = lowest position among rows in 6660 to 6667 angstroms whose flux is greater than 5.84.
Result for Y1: 6661.97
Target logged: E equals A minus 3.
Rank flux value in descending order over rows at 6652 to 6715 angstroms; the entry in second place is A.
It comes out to 3.00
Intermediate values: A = 5.999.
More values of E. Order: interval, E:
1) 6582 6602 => 2.90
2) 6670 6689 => 2.87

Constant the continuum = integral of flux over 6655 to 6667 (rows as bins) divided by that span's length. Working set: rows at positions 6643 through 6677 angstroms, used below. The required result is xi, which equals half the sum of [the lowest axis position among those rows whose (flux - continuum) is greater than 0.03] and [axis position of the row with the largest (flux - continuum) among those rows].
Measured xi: 6645.1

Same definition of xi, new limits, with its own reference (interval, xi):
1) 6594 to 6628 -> 6607.0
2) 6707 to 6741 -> 6713.6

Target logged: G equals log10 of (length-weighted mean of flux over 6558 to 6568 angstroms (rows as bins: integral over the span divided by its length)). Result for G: 0.645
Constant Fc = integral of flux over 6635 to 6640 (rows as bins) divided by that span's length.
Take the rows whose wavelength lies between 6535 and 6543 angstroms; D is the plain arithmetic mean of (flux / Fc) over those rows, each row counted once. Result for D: 0.987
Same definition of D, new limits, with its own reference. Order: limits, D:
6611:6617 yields 0.995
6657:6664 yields 0.976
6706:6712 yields 0.967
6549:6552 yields 0.957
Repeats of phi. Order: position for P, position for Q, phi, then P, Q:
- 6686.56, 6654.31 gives 1.2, 5.701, 5.908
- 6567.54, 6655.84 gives 4.0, 5.026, 5.821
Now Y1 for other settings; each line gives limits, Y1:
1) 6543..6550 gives 6546.40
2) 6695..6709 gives 6695.81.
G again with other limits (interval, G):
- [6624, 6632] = 0.772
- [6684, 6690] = 0.759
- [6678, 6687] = 0.759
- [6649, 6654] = 0.769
